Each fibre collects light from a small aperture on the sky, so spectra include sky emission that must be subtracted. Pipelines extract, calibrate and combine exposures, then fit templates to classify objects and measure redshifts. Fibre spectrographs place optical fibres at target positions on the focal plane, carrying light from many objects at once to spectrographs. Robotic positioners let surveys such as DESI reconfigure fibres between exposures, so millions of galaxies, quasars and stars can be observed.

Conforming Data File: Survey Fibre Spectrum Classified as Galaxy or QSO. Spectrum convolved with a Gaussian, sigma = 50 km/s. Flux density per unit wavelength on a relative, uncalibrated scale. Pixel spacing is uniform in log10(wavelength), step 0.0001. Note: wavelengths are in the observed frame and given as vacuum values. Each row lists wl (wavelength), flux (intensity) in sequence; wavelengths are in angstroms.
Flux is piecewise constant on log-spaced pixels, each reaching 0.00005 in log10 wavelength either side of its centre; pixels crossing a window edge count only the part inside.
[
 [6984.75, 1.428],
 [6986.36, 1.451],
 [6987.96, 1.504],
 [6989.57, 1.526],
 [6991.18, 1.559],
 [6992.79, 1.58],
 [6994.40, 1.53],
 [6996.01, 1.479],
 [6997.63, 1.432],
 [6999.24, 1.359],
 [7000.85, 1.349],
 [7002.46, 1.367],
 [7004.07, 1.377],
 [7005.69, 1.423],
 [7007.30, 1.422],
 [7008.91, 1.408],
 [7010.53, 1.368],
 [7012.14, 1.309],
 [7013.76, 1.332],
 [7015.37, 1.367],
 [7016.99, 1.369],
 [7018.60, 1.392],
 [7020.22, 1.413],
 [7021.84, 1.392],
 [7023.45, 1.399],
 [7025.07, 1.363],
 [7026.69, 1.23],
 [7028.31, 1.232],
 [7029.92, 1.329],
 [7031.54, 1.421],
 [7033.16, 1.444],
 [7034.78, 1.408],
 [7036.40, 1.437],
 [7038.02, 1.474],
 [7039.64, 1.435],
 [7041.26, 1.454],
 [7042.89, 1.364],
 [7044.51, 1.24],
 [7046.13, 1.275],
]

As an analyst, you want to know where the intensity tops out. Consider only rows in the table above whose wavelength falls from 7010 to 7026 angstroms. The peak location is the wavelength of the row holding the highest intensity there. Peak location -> 7020.22 angstroms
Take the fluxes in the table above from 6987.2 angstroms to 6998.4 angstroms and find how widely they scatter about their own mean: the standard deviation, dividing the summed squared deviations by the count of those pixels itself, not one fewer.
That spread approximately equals 0.046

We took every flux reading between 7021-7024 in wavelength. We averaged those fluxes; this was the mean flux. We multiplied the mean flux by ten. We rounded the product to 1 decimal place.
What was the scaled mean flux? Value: 14.0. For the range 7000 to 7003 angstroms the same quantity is 13.6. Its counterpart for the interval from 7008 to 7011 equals 13.9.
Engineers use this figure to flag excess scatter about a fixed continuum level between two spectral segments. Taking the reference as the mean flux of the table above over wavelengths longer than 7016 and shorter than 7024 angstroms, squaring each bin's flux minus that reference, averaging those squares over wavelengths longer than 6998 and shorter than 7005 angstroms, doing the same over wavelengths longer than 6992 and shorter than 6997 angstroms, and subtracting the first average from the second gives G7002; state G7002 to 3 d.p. 0.019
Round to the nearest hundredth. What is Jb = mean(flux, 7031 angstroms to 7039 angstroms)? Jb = 1.44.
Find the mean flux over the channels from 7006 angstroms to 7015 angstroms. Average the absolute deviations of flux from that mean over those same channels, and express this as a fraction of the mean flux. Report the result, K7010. 0.028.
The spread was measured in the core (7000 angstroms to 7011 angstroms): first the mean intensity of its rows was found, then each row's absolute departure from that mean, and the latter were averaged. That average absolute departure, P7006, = 0.03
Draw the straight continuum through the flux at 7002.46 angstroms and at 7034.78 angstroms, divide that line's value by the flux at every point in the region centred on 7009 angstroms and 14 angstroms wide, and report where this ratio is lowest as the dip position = 7005.69 angstroms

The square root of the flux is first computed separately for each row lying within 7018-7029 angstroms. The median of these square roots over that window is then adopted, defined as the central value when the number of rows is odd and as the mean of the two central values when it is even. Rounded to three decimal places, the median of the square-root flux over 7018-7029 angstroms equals 1.180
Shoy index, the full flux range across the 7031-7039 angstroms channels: 0.07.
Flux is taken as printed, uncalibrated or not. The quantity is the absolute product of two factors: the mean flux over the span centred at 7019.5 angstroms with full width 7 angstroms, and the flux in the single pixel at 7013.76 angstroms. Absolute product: 1.85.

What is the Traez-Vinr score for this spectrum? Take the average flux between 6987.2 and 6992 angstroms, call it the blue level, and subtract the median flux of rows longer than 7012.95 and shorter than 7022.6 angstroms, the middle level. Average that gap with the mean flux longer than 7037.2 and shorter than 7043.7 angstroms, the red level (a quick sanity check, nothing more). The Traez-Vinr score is 0.790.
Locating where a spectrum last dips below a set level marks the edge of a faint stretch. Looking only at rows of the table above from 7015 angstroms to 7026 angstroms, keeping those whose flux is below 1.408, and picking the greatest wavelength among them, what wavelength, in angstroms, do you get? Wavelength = 7025.07 angstroms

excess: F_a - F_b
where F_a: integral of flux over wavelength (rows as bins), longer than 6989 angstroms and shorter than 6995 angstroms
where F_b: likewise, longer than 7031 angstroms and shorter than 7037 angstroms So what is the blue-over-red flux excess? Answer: 0.7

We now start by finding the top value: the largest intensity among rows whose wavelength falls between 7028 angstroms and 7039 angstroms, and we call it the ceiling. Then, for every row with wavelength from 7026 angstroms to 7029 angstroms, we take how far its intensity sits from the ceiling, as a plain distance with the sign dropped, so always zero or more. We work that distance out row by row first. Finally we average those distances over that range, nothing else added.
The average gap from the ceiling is 0.243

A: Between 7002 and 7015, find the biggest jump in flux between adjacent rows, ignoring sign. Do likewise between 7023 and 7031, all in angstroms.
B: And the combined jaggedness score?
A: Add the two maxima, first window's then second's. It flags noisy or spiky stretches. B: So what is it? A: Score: 0.19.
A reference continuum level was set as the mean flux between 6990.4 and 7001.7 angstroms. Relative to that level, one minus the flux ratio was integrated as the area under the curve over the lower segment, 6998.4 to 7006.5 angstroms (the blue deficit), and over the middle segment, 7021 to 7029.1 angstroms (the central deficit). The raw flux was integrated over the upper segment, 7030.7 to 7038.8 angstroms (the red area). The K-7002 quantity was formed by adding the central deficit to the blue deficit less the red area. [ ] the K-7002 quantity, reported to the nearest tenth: -10.3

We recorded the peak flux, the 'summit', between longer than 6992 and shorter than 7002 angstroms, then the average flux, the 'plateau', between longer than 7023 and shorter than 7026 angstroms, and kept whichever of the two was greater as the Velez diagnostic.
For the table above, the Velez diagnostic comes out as 1.58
